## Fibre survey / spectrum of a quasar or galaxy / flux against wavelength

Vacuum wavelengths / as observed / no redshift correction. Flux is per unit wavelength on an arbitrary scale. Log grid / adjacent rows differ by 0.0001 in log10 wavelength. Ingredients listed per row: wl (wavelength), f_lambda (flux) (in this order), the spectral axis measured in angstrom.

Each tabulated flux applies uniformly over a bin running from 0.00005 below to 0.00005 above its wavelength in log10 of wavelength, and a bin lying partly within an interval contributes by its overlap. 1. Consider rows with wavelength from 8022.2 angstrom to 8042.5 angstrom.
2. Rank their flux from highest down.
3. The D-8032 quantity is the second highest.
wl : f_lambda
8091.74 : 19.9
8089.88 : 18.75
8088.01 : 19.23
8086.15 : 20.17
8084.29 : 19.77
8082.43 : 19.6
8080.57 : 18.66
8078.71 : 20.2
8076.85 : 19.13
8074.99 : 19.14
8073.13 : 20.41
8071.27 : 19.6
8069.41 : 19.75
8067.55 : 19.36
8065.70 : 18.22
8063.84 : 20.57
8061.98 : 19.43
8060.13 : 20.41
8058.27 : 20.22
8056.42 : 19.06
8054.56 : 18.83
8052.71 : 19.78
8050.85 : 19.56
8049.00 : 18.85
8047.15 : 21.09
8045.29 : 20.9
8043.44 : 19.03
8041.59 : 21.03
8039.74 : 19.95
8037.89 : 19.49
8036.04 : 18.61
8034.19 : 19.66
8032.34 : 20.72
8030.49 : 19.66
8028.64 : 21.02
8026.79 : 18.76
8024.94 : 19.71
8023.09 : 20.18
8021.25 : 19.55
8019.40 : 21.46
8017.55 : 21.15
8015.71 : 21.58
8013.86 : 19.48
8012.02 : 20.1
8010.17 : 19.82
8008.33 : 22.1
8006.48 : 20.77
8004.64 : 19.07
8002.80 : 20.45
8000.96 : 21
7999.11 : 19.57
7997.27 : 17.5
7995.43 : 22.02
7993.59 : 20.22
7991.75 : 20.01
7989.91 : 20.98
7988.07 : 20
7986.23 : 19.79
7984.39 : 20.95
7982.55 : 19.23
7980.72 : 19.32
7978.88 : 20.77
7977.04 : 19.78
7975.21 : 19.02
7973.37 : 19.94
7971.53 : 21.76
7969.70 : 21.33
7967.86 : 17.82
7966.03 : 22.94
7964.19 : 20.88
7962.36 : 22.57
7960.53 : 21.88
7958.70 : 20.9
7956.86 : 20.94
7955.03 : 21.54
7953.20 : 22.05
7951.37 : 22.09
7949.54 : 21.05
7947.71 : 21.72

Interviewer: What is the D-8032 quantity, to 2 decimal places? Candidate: 21.02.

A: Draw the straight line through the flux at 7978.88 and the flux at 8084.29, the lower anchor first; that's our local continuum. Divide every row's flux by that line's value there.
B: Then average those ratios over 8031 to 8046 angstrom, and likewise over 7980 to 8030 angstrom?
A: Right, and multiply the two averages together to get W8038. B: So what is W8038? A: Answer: 0.971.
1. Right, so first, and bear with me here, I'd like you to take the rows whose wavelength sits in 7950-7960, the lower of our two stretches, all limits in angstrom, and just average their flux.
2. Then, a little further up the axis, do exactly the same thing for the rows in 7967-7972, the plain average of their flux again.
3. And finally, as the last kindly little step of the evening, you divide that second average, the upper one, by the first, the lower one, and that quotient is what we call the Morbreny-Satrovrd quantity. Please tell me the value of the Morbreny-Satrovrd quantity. 0.94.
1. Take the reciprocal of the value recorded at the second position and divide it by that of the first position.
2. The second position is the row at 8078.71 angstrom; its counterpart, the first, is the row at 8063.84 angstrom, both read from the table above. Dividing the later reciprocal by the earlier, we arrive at 1.02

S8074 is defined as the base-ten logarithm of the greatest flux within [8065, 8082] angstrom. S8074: 1.310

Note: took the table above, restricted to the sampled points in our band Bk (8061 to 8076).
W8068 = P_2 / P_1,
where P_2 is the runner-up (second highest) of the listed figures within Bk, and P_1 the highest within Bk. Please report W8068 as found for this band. 0.992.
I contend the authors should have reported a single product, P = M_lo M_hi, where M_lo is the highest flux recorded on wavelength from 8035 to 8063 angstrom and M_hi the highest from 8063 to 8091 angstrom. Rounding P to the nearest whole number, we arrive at 434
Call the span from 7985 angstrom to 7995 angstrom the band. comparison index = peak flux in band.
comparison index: 20.98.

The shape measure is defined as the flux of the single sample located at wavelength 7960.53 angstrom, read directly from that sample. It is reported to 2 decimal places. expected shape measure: 21.88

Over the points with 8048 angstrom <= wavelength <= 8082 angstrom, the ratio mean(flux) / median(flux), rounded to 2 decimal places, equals 1.00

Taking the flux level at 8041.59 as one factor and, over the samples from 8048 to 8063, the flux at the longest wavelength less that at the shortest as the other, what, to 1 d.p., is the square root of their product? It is 3.5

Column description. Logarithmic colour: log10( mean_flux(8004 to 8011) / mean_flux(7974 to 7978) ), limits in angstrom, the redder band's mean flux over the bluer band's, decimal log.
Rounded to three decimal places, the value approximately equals 0.023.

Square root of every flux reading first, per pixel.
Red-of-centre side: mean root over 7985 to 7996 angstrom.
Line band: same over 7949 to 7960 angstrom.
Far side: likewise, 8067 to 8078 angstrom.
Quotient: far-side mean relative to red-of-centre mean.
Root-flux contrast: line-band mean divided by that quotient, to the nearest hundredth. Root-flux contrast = 4.74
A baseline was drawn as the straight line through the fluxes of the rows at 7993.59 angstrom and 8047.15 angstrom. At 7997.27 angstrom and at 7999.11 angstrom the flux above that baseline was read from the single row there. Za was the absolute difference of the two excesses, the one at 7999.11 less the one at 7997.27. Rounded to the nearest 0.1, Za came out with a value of 2.0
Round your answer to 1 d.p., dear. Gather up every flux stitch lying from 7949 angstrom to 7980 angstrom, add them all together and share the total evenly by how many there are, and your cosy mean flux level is 21.0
